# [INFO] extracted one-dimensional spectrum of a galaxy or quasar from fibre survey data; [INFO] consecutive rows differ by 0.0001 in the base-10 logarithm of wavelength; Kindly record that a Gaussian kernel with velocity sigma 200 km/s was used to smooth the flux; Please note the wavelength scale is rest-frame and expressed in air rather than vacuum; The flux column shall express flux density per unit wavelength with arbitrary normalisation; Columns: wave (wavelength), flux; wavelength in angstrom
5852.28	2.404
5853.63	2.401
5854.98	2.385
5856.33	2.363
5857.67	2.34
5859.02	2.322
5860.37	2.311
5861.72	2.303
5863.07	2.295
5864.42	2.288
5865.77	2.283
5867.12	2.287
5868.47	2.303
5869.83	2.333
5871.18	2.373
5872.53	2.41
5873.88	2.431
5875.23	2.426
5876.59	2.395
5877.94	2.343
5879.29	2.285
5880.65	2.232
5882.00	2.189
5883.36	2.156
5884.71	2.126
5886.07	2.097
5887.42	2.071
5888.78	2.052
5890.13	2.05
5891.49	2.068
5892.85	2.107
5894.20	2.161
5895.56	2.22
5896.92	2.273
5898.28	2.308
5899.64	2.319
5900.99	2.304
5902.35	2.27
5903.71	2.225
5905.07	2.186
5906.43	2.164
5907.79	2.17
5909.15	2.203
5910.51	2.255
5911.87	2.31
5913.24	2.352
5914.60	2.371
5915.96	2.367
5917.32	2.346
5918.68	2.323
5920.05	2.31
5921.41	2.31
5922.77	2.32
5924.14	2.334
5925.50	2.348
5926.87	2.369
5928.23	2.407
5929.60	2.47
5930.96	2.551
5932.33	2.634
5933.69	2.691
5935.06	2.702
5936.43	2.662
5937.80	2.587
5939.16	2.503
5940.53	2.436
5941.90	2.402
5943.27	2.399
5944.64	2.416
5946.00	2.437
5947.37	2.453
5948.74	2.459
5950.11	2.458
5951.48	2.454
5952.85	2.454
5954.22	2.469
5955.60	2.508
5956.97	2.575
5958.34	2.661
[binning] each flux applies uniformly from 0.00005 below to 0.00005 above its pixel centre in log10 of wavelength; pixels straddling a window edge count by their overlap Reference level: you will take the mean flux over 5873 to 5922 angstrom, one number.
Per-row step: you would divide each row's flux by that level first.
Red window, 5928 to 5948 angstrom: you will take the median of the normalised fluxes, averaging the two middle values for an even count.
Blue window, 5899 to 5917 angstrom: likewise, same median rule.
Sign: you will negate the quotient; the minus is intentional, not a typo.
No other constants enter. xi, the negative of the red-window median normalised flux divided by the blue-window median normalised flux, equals -1.09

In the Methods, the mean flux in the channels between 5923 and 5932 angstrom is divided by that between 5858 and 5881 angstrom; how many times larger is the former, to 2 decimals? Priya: 1.04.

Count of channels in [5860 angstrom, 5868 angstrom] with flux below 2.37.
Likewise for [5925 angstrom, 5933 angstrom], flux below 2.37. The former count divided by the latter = 3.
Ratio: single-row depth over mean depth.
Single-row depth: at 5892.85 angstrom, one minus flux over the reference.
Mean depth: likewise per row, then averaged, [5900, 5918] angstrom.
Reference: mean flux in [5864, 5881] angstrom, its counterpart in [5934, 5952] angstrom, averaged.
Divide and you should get 2.1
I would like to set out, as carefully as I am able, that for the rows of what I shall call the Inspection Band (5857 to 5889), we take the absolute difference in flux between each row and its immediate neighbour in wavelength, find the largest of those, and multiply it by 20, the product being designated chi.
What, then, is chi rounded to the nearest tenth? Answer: 1.2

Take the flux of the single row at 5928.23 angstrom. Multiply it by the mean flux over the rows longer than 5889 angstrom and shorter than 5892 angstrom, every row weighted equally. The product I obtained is 5.0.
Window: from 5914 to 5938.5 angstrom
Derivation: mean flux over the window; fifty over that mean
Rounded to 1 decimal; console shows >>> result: 20.4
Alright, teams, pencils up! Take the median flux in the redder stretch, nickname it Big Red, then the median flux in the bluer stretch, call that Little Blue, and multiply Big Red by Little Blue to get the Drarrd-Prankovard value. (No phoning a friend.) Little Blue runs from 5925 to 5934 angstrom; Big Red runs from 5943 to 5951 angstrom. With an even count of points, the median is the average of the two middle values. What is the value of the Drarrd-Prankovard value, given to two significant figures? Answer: 6.0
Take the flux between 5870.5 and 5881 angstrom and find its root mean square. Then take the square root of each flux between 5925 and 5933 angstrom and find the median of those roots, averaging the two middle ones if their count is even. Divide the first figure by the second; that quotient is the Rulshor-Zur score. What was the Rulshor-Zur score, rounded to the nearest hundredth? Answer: 1.51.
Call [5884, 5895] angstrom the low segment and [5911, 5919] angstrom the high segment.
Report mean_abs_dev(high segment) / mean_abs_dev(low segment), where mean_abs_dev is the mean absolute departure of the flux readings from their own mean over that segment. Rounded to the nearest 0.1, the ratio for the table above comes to 0.6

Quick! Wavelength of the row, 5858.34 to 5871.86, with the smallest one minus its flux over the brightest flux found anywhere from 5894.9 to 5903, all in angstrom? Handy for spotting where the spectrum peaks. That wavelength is 5871.18 angstrom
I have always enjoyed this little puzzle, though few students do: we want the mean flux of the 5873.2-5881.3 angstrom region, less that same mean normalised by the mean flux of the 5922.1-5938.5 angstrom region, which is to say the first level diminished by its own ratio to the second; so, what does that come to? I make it 1.41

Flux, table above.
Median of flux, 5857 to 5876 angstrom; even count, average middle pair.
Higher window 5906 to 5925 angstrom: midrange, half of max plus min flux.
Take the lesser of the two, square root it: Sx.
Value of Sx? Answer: 1.51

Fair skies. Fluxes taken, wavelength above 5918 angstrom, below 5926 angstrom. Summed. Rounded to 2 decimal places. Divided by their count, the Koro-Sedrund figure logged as 2.32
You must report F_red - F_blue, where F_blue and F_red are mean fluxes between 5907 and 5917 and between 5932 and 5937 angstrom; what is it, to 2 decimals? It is 0.38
